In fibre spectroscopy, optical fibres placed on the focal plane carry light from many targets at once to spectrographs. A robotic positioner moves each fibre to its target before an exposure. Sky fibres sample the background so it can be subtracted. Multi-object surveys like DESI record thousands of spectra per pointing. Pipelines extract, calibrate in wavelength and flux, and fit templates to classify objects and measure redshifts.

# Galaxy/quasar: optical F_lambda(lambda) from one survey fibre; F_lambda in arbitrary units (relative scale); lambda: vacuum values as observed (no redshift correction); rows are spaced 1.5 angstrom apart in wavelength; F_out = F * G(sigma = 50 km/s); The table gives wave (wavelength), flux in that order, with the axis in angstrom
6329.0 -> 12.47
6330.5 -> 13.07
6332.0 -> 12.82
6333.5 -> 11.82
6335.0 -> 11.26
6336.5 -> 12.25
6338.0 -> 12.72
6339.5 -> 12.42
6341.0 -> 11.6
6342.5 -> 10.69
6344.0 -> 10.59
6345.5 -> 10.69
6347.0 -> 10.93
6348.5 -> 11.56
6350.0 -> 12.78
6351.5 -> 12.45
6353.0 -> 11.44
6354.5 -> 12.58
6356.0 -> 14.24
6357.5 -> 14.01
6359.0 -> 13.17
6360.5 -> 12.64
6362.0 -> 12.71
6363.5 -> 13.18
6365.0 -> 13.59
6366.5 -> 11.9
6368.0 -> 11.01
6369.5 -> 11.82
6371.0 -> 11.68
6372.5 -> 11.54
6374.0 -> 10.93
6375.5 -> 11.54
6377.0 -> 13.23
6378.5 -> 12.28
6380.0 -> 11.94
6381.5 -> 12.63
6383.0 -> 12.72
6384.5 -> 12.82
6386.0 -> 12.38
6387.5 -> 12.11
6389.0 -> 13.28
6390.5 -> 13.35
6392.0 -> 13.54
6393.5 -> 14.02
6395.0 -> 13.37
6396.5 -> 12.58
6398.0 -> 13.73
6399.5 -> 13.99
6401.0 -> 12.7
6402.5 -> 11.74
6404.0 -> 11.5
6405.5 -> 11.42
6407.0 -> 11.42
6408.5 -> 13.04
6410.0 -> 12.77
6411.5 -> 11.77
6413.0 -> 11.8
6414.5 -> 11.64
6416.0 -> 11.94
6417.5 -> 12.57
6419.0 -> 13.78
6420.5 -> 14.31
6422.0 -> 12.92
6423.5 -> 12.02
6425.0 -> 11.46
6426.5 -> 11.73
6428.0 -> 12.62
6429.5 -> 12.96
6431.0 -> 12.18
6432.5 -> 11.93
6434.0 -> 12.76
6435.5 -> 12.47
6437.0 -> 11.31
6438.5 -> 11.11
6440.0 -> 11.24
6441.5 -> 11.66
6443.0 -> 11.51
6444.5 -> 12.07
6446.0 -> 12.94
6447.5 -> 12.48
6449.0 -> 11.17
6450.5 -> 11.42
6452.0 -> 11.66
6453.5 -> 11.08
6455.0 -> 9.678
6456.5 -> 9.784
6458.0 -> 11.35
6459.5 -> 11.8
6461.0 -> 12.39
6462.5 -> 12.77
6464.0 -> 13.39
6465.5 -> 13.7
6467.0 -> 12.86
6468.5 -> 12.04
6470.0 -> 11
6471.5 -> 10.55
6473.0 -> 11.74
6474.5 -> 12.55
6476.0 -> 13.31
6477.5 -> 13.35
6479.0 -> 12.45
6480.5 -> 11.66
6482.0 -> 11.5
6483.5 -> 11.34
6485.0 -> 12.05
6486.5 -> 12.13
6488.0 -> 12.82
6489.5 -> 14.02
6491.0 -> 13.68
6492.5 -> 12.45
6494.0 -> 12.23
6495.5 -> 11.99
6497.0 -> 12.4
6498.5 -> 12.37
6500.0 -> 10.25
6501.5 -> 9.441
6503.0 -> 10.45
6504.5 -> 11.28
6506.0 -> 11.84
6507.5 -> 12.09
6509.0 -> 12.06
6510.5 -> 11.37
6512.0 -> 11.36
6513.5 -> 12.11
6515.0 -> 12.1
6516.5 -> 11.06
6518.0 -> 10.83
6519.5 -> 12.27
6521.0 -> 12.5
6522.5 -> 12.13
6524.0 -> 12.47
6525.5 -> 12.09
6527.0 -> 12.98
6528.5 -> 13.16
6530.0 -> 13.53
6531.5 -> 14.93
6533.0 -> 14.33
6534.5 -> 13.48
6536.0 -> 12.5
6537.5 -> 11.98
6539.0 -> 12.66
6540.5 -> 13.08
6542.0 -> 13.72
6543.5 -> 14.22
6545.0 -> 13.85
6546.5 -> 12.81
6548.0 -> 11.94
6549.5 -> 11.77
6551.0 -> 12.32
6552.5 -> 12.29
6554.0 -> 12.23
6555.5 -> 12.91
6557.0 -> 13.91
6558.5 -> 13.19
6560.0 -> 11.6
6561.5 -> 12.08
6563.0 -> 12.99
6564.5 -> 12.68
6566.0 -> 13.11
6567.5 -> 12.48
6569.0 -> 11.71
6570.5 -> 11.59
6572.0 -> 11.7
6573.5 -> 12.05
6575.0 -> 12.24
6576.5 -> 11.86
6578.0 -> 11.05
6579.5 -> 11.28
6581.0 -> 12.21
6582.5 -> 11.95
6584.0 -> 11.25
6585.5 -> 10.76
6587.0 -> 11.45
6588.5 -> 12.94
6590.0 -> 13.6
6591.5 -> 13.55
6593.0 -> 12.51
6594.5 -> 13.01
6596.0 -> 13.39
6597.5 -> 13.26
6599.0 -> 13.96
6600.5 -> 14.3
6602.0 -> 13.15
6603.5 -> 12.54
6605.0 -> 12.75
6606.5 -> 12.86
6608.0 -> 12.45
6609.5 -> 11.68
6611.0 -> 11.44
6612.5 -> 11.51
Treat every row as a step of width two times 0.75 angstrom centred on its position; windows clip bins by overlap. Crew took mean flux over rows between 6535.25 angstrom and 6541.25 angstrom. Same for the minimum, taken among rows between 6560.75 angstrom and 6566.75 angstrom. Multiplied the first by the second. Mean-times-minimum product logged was 152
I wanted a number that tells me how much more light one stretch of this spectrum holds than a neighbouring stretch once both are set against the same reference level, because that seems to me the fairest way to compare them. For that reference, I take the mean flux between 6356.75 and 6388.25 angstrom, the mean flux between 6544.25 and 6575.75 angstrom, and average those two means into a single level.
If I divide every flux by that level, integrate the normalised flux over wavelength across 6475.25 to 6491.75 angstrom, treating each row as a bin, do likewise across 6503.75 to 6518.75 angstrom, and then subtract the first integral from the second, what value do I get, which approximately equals -3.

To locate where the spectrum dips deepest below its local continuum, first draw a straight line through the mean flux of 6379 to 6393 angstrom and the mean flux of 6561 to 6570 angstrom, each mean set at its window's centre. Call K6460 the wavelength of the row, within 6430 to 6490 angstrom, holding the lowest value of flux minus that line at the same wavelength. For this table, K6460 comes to 6455.0 angstrom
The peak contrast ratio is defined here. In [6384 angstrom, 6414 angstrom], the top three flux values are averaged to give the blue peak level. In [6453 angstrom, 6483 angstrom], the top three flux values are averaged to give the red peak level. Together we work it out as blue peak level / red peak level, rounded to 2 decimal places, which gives 1.03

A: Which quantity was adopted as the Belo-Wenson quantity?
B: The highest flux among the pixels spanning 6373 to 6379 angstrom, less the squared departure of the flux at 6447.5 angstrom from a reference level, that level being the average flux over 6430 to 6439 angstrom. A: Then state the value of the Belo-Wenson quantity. 13.0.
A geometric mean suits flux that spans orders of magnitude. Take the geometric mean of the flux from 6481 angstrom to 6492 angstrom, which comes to 12.5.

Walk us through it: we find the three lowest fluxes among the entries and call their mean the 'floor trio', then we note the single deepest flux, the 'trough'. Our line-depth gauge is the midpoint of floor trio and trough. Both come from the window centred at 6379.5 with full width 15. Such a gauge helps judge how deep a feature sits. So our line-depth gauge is 11.1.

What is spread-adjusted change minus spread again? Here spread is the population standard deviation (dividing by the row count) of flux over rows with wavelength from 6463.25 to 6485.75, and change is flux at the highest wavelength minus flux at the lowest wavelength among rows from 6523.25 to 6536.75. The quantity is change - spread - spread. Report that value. -1.8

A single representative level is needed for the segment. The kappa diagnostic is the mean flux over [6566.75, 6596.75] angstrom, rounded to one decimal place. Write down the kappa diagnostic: 12.1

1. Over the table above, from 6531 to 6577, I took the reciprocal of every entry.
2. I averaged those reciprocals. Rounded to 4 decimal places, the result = 0.0790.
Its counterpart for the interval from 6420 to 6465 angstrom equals 0.0843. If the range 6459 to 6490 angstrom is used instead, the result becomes 0.0814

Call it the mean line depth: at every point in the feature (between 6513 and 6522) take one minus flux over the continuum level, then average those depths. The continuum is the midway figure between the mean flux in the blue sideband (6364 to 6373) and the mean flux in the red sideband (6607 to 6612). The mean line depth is 0.01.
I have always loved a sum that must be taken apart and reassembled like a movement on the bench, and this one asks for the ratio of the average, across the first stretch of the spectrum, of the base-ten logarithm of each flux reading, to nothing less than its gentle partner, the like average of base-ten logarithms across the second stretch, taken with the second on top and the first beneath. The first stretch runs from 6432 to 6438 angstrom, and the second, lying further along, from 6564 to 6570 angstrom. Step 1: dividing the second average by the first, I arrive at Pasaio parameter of 1.01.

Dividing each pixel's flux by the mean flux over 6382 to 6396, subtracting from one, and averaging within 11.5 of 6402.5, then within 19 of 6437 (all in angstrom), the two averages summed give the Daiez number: 0.11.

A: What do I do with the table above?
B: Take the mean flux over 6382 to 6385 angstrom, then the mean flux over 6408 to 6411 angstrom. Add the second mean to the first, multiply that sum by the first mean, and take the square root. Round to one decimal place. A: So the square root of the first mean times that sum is 18.1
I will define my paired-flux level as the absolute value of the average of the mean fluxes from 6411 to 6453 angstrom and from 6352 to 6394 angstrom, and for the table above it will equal 12.35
